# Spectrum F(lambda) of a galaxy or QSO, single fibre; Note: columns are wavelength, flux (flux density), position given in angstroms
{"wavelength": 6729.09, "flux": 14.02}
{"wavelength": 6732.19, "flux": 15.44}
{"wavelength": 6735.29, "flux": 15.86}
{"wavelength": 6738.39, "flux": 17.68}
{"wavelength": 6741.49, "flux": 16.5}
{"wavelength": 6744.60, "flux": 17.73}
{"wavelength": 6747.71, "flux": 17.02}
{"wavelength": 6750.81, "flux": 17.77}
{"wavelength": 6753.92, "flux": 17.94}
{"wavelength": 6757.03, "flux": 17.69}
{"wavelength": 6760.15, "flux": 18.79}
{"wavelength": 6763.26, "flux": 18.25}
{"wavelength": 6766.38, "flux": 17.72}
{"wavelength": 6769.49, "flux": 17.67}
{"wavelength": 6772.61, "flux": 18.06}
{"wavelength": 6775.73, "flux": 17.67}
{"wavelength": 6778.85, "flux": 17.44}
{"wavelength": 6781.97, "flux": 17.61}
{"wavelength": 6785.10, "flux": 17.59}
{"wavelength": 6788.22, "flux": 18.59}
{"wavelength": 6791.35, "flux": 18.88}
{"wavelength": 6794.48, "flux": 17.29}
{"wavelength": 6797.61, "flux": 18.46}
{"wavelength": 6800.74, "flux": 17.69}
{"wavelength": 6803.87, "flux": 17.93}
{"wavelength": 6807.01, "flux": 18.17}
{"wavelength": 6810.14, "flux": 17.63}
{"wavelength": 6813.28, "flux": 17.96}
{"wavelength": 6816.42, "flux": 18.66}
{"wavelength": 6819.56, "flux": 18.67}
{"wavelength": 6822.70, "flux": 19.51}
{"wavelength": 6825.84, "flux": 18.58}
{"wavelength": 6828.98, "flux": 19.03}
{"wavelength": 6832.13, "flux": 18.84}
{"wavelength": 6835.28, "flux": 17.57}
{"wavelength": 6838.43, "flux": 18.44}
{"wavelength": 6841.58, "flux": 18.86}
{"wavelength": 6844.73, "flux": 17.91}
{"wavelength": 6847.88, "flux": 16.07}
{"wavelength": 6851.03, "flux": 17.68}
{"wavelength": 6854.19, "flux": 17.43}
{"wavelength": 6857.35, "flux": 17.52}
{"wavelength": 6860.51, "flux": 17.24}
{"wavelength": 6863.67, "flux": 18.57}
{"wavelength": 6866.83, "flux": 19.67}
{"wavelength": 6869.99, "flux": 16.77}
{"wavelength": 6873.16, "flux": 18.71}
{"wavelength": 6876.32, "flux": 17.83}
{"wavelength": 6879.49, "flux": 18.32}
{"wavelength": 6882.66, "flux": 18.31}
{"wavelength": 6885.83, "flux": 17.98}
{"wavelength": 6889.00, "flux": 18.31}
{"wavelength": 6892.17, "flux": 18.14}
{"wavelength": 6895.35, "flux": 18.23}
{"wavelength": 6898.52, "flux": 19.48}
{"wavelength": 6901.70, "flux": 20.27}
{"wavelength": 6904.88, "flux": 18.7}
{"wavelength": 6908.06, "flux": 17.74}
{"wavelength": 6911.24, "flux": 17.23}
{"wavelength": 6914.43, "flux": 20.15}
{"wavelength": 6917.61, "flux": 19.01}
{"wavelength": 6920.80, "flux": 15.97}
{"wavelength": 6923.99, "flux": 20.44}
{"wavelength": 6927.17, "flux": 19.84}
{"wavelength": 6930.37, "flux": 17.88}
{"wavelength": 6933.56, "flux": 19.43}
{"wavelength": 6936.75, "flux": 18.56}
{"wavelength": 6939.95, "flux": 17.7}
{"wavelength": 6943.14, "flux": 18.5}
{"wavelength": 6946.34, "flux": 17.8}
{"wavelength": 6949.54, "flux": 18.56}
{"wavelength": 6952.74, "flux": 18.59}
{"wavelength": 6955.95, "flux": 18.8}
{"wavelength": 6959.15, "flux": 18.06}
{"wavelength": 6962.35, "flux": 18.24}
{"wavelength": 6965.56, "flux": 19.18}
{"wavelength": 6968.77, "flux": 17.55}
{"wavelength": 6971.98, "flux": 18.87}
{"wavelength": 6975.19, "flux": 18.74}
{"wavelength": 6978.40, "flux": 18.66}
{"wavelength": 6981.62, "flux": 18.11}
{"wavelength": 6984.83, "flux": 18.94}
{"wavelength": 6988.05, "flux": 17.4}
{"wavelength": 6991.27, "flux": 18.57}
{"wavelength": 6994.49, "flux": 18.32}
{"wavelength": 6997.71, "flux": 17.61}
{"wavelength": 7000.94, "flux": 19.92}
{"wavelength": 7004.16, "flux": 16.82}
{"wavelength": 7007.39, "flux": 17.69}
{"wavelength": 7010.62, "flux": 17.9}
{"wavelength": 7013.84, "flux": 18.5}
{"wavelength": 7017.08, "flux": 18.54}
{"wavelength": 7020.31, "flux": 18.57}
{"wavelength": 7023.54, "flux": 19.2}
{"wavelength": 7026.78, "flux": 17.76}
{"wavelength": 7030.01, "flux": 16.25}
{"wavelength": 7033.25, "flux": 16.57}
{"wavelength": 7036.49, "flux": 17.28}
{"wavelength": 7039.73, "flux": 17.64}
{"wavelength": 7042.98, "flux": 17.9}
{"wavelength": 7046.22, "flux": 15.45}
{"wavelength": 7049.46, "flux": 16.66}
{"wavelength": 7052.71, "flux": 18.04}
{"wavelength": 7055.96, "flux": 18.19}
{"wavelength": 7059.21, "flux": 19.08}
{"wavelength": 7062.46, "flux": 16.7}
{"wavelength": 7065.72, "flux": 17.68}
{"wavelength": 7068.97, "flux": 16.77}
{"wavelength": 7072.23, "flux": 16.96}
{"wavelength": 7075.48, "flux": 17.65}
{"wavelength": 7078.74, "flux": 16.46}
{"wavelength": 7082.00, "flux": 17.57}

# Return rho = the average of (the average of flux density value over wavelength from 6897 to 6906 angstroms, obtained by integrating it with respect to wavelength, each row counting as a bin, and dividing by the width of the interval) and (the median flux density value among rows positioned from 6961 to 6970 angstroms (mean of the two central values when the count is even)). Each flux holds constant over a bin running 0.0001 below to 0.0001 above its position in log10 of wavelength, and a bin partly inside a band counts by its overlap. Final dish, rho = 18.9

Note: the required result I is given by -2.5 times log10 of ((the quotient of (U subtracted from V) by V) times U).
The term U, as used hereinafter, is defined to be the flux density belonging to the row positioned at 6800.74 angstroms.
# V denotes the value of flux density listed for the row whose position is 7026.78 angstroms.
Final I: 2.9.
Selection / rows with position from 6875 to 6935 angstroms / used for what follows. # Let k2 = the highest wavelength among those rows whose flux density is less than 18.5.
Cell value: 6930.37 angstroms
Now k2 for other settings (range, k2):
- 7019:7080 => 7078.74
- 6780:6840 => 6838.43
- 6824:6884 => 6882.66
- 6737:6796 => 6794.48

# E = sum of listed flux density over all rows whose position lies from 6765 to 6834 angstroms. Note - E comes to 400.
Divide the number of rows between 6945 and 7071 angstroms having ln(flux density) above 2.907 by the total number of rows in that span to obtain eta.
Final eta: 0.41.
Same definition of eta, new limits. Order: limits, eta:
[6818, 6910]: 0.55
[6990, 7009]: 0.50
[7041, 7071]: 0.11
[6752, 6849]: 0.39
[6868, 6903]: 0.55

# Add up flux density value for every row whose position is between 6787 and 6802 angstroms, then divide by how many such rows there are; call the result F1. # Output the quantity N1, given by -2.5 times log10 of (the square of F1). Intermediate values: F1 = 18.2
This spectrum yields -6.30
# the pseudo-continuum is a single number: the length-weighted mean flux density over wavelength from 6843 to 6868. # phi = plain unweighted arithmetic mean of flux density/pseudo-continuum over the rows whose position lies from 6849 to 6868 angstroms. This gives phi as 1.02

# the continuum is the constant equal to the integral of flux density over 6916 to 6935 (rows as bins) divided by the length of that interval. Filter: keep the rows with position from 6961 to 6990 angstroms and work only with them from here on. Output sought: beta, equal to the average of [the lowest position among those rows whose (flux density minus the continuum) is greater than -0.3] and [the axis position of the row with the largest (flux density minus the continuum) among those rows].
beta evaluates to 6965.6 angstroms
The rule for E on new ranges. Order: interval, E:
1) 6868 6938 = 407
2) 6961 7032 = 401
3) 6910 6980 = 408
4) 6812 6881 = 400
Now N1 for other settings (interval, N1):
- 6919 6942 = -6.34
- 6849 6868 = -6.28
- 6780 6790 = -6.27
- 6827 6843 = -6.34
